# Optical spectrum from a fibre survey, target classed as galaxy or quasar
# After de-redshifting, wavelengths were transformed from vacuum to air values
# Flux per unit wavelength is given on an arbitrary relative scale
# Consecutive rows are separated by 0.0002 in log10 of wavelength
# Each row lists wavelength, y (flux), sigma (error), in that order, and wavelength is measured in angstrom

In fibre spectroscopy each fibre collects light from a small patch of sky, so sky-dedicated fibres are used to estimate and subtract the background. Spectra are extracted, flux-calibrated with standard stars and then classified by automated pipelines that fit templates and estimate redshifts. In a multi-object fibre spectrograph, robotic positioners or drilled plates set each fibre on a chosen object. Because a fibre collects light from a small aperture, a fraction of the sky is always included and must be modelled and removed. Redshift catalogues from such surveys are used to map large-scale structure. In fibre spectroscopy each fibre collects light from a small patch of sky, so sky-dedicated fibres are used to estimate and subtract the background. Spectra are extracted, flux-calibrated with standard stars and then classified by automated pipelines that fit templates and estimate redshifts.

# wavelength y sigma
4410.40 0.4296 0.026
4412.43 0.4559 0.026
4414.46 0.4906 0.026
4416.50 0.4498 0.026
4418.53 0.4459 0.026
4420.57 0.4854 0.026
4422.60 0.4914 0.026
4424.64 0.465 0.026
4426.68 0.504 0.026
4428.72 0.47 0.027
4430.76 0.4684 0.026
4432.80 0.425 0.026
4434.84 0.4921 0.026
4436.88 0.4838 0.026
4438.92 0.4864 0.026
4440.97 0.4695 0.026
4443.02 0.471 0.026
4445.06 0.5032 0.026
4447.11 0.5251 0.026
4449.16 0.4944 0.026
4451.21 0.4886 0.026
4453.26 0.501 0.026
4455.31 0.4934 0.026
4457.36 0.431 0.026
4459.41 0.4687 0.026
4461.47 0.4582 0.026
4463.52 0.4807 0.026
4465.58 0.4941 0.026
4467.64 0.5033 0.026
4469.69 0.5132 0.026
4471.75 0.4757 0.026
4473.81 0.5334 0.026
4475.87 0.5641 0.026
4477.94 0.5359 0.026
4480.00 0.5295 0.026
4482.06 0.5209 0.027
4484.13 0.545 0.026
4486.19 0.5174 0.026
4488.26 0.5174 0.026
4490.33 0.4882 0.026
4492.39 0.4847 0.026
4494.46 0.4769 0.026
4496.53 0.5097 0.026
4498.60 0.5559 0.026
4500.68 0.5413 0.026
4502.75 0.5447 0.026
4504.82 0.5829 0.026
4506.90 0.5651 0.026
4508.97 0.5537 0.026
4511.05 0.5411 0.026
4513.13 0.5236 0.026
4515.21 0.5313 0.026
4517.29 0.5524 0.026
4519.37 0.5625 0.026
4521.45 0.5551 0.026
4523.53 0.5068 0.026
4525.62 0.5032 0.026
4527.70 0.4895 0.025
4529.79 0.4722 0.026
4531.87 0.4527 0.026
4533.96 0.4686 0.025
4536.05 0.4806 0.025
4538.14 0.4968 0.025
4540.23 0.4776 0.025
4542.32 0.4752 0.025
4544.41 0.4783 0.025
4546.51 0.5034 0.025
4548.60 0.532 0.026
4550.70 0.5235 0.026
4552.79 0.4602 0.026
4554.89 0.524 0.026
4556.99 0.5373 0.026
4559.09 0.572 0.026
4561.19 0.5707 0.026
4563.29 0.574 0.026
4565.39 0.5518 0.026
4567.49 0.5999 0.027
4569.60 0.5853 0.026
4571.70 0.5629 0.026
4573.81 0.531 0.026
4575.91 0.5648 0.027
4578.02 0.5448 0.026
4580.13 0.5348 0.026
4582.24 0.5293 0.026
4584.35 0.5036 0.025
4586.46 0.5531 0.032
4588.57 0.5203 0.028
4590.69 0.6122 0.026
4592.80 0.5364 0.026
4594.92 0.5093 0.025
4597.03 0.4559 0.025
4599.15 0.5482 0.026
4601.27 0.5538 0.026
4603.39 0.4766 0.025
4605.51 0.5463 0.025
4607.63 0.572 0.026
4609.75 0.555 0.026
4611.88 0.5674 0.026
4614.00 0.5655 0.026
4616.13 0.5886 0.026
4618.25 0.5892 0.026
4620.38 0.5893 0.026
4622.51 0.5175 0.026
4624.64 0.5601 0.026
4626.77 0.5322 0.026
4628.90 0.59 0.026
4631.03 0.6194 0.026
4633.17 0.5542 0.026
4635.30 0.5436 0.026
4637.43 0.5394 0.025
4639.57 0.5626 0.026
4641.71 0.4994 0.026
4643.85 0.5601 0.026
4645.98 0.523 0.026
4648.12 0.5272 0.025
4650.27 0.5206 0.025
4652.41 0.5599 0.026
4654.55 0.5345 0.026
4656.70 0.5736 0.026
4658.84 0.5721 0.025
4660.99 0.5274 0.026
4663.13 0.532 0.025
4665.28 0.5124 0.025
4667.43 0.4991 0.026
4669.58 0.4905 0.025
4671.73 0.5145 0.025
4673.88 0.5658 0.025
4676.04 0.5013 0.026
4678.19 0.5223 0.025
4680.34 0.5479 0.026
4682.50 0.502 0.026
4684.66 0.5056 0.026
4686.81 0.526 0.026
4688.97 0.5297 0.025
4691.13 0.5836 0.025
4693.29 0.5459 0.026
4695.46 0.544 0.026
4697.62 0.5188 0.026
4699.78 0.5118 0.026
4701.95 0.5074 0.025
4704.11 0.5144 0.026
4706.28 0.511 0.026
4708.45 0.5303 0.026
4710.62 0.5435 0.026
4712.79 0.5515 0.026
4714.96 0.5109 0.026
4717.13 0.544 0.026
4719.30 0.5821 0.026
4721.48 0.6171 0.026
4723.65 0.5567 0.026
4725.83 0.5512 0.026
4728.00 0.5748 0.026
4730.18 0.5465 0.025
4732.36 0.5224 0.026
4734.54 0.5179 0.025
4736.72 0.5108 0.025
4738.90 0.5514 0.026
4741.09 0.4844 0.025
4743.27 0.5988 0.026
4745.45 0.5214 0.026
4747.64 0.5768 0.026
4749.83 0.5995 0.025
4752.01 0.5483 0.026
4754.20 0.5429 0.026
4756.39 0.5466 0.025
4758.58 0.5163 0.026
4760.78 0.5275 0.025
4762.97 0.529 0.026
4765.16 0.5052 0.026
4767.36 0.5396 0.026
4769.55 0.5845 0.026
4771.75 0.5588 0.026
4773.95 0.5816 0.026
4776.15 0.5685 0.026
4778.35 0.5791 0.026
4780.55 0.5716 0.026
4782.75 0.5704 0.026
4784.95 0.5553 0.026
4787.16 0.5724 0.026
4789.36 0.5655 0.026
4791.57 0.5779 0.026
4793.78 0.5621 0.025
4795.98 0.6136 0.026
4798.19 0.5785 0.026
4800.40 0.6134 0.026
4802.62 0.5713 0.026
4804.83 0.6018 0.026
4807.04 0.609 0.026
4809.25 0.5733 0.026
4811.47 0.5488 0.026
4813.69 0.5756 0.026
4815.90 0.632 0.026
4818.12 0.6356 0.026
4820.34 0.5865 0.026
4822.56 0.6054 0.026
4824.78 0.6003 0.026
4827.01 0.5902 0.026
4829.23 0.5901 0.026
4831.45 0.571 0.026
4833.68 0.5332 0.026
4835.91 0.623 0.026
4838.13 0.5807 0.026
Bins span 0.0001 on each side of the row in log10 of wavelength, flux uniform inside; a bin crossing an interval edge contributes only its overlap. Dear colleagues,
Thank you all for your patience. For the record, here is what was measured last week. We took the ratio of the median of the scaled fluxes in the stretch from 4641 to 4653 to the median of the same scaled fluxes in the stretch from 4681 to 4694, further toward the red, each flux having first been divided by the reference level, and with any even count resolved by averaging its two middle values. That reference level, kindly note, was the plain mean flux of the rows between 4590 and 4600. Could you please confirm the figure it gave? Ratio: 0.99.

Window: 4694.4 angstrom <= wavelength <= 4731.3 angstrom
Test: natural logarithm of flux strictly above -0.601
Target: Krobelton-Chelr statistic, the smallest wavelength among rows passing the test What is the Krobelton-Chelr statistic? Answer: 4712.79 angstrom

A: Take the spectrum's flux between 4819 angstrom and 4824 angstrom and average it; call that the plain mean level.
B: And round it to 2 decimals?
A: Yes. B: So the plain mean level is 0.60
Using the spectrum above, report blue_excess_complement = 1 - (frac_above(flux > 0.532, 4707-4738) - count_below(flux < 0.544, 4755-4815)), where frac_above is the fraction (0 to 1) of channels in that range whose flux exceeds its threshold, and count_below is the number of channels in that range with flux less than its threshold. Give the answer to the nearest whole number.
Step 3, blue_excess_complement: 5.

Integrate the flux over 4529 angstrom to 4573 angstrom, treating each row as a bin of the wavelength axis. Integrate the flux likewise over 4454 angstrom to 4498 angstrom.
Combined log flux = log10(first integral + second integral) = 1.65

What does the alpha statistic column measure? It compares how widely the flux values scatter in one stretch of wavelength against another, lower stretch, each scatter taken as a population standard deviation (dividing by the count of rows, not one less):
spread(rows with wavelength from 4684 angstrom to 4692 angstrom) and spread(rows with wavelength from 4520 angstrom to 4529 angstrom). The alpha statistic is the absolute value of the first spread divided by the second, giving 1.2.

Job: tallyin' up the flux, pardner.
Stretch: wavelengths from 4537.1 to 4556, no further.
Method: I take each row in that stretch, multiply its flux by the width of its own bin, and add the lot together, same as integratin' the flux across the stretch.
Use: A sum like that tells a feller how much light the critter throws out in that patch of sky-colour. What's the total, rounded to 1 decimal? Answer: 9.4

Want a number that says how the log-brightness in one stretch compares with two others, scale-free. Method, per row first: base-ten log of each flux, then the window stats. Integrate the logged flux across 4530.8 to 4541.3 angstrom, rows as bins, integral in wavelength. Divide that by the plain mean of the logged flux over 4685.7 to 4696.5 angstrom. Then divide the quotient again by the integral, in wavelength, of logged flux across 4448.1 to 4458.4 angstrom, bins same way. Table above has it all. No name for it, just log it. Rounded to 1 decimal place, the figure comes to -3.9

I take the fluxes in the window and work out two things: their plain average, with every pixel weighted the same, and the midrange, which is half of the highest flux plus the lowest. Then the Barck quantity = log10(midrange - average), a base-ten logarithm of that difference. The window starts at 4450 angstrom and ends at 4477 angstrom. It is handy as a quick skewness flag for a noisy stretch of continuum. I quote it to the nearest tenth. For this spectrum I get -2.3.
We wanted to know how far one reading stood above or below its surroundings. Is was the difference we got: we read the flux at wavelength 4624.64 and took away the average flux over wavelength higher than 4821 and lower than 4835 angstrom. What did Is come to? -0.02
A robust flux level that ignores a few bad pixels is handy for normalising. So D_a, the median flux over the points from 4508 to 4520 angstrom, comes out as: 0.55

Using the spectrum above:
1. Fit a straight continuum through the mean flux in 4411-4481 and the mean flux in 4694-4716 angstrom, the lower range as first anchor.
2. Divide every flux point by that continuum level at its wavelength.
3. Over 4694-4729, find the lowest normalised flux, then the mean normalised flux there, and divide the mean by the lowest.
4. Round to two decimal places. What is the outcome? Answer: 1.06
